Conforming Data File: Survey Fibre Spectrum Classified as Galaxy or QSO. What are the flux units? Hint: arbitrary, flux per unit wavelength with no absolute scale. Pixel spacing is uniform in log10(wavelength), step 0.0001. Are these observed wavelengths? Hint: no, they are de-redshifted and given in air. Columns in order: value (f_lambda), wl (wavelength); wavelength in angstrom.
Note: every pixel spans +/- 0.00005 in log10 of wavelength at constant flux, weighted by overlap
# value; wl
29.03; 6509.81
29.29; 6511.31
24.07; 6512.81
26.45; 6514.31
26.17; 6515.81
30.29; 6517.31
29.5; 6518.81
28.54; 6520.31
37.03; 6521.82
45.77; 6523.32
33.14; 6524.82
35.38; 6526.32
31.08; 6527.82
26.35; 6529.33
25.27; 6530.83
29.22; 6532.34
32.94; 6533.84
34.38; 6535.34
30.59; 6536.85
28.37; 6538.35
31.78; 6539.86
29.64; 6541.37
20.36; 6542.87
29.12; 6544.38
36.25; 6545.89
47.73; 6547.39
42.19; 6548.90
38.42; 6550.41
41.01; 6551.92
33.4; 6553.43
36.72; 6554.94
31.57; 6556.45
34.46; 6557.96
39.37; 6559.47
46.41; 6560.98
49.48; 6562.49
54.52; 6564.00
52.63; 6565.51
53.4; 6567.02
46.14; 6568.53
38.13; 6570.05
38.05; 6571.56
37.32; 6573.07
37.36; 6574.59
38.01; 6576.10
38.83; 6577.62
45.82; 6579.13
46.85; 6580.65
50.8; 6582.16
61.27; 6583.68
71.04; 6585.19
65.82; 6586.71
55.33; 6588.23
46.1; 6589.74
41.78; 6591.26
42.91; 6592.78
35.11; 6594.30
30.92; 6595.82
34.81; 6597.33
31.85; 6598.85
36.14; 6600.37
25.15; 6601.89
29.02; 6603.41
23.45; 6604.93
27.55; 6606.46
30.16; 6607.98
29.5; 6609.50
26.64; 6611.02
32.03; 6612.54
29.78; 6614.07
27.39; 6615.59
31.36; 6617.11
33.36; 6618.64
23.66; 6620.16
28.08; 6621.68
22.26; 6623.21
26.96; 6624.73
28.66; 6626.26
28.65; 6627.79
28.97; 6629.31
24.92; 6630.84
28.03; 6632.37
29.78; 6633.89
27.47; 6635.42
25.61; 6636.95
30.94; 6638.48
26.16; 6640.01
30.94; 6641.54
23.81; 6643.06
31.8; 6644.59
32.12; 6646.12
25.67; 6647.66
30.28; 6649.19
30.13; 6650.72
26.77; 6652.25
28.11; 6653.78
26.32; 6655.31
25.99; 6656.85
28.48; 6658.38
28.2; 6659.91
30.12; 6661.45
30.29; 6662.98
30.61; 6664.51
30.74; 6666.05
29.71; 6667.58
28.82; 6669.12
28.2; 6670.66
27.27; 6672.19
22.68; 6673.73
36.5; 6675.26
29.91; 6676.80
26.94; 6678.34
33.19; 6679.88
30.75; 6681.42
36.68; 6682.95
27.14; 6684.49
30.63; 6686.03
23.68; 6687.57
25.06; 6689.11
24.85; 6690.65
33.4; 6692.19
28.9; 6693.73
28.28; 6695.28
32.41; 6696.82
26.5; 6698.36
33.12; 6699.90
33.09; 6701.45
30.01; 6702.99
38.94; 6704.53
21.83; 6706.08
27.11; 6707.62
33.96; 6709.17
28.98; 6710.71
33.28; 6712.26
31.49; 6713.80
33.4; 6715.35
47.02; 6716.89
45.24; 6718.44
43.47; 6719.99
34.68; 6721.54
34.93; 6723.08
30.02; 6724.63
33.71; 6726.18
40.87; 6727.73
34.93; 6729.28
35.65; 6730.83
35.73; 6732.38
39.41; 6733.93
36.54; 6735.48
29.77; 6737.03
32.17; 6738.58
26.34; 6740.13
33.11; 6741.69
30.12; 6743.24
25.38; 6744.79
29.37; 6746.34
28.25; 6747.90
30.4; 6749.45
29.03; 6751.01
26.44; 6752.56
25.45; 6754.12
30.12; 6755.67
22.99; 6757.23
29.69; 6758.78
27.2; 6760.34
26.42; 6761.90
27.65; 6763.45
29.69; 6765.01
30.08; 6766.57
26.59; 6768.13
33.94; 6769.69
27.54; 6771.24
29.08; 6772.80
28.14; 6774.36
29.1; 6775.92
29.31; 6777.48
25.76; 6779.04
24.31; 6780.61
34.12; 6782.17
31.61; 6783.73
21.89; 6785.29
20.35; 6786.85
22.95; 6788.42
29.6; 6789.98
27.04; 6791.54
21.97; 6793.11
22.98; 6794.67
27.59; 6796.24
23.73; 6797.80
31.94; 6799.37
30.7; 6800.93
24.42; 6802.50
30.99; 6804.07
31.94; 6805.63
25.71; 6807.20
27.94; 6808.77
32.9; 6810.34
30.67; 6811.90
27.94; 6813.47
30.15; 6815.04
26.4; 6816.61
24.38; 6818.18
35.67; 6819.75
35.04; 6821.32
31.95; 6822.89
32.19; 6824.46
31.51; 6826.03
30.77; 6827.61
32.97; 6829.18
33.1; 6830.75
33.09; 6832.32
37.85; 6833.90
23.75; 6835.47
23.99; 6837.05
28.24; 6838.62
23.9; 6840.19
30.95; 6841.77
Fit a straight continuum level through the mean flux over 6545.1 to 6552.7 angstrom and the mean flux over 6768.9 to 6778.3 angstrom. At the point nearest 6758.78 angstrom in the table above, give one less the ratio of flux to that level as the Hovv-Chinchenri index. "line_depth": 0.02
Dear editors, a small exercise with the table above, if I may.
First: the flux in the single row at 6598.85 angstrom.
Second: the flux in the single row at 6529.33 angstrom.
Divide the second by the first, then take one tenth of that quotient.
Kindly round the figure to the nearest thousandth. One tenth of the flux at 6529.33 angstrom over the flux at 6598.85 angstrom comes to 0.083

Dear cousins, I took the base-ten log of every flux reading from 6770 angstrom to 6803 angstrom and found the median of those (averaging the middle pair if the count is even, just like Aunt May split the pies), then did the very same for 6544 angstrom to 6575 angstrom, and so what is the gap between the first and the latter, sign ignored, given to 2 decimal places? 0.14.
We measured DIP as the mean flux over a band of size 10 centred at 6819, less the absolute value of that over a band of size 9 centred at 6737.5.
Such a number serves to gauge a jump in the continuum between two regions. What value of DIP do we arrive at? -2.3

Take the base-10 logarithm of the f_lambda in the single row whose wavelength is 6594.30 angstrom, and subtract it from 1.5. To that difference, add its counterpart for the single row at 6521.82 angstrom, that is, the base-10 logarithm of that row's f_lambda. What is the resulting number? 1.52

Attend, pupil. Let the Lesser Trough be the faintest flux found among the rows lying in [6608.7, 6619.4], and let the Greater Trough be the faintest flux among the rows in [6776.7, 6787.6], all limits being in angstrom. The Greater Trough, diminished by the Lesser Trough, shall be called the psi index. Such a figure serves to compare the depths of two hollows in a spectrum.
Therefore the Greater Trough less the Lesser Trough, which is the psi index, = -6.3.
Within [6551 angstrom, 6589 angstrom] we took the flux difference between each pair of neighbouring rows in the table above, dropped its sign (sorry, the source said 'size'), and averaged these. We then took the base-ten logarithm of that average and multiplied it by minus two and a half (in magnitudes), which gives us -1.62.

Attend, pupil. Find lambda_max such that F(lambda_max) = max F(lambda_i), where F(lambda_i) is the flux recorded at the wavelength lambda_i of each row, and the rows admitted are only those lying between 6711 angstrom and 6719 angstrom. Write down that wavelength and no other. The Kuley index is 6716.89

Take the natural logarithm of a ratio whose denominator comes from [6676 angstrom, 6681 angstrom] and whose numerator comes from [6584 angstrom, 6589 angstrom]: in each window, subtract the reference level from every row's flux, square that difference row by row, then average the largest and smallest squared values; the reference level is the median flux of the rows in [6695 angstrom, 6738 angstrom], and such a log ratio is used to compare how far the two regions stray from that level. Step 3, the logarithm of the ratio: 3.8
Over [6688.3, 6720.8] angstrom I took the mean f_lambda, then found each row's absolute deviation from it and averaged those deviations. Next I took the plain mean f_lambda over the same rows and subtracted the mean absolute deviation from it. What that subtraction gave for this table 28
